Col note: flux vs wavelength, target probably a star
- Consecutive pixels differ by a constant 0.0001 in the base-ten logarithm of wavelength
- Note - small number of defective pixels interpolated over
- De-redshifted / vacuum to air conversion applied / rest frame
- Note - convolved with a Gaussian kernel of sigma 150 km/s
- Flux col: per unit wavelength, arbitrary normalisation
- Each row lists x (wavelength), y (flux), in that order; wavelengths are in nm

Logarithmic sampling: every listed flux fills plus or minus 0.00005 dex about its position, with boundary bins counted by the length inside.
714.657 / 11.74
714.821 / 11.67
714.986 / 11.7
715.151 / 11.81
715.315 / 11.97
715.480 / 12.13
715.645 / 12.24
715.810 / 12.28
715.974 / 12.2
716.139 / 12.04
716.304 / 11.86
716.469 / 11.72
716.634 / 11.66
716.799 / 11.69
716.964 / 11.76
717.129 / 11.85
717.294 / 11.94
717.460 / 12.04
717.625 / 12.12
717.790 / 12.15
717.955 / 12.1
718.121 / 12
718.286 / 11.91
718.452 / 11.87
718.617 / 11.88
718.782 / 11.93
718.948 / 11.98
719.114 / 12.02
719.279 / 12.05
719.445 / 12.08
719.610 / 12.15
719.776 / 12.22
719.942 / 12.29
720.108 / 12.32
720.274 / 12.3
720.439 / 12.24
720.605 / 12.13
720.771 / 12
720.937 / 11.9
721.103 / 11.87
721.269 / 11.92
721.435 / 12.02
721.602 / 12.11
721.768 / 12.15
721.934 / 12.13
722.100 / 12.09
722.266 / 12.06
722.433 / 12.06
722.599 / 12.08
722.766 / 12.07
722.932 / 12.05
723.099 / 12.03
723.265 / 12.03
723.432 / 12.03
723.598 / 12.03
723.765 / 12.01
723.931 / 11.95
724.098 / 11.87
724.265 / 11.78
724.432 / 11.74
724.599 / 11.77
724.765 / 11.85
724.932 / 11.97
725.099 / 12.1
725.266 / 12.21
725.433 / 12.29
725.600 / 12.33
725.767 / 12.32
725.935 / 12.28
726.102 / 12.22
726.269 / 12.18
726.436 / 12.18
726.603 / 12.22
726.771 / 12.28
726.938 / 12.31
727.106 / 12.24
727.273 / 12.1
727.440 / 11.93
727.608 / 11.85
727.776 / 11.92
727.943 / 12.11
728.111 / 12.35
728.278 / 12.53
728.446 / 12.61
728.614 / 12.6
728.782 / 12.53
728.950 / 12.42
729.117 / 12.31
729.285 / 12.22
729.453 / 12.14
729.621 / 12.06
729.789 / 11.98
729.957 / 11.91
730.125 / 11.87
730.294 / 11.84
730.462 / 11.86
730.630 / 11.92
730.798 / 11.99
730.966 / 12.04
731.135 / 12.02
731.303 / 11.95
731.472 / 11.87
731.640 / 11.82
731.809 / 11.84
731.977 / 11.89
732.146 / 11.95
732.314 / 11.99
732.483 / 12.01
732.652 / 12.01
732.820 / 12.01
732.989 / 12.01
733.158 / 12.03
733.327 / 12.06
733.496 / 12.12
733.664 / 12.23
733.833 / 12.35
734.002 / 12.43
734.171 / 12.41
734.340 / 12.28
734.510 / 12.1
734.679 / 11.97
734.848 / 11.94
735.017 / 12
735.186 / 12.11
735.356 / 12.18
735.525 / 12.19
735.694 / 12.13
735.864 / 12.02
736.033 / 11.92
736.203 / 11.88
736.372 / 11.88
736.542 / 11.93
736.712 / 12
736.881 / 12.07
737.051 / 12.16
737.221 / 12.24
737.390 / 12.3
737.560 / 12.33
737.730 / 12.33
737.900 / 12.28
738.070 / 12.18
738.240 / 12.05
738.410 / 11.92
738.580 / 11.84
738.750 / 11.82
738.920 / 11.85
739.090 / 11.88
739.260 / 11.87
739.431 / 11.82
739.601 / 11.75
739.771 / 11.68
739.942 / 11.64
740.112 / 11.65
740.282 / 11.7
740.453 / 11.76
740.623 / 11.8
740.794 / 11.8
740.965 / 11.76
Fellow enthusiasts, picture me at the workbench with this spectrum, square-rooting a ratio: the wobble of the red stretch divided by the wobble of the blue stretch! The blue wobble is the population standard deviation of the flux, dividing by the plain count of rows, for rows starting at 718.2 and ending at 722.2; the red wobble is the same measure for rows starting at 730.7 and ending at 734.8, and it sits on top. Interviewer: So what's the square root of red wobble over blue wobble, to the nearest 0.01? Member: 1.09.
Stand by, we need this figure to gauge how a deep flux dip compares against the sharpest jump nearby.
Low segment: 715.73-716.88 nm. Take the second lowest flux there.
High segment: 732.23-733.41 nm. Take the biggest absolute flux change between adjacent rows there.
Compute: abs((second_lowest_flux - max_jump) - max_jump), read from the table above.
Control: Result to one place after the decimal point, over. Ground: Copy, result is 11.6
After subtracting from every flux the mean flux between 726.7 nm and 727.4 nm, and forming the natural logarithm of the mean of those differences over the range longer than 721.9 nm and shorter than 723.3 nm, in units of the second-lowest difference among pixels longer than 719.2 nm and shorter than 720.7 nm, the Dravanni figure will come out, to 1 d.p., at 0.1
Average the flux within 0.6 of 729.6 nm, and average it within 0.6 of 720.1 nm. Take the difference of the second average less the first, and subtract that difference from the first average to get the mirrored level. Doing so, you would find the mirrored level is 11.9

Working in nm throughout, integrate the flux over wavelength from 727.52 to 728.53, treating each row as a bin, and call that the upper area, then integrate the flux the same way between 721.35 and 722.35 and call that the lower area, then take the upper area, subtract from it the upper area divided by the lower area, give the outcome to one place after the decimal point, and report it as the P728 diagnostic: 11.3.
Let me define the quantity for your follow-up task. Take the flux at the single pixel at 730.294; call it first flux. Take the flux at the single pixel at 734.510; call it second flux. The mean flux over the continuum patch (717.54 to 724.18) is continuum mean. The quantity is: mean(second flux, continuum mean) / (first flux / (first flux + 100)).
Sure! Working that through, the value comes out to 114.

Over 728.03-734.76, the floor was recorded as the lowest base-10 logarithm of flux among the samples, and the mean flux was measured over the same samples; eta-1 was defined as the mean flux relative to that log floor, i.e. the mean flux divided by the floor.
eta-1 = 11.3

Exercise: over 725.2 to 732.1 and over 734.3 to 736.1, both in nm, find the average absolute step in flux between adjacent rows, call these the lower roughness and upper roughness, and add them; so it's 0.16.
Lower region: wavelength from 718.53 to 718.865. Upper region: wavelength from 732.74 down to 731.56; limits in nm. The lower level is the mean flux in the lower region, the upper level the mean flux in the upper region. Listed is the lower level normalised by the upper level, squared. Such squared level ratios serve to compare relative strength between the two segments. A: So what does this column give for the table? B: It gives 1.00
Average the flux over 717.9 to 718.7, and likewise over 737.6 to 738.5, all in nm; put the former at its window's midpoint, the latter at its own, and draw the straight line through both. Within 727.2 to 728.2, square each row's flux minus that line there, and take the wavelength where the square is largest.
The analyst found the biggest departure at 728.111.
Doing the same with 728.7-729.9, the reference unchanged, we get 728.782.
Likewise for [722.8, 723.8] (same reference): 722.932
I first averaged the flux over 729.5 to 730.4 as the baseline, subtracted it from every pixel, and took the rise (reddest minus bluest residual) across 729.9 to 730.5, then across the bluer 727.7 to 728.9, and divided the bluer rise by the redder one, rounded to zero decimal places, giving -12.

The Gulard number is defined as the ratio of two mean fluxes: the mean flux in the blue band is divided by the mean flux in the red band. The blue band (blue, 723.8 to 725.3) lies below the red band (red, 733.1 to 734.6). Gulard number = 0.97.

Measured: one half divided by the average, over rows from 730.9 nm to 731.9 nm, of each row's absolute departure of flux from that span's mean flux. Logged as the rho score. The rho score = 6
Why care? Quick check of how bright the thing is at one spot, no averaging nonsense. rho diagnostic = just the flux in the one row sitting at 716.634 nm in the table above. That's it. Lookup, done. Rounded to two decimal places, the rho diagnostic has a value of 11.66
